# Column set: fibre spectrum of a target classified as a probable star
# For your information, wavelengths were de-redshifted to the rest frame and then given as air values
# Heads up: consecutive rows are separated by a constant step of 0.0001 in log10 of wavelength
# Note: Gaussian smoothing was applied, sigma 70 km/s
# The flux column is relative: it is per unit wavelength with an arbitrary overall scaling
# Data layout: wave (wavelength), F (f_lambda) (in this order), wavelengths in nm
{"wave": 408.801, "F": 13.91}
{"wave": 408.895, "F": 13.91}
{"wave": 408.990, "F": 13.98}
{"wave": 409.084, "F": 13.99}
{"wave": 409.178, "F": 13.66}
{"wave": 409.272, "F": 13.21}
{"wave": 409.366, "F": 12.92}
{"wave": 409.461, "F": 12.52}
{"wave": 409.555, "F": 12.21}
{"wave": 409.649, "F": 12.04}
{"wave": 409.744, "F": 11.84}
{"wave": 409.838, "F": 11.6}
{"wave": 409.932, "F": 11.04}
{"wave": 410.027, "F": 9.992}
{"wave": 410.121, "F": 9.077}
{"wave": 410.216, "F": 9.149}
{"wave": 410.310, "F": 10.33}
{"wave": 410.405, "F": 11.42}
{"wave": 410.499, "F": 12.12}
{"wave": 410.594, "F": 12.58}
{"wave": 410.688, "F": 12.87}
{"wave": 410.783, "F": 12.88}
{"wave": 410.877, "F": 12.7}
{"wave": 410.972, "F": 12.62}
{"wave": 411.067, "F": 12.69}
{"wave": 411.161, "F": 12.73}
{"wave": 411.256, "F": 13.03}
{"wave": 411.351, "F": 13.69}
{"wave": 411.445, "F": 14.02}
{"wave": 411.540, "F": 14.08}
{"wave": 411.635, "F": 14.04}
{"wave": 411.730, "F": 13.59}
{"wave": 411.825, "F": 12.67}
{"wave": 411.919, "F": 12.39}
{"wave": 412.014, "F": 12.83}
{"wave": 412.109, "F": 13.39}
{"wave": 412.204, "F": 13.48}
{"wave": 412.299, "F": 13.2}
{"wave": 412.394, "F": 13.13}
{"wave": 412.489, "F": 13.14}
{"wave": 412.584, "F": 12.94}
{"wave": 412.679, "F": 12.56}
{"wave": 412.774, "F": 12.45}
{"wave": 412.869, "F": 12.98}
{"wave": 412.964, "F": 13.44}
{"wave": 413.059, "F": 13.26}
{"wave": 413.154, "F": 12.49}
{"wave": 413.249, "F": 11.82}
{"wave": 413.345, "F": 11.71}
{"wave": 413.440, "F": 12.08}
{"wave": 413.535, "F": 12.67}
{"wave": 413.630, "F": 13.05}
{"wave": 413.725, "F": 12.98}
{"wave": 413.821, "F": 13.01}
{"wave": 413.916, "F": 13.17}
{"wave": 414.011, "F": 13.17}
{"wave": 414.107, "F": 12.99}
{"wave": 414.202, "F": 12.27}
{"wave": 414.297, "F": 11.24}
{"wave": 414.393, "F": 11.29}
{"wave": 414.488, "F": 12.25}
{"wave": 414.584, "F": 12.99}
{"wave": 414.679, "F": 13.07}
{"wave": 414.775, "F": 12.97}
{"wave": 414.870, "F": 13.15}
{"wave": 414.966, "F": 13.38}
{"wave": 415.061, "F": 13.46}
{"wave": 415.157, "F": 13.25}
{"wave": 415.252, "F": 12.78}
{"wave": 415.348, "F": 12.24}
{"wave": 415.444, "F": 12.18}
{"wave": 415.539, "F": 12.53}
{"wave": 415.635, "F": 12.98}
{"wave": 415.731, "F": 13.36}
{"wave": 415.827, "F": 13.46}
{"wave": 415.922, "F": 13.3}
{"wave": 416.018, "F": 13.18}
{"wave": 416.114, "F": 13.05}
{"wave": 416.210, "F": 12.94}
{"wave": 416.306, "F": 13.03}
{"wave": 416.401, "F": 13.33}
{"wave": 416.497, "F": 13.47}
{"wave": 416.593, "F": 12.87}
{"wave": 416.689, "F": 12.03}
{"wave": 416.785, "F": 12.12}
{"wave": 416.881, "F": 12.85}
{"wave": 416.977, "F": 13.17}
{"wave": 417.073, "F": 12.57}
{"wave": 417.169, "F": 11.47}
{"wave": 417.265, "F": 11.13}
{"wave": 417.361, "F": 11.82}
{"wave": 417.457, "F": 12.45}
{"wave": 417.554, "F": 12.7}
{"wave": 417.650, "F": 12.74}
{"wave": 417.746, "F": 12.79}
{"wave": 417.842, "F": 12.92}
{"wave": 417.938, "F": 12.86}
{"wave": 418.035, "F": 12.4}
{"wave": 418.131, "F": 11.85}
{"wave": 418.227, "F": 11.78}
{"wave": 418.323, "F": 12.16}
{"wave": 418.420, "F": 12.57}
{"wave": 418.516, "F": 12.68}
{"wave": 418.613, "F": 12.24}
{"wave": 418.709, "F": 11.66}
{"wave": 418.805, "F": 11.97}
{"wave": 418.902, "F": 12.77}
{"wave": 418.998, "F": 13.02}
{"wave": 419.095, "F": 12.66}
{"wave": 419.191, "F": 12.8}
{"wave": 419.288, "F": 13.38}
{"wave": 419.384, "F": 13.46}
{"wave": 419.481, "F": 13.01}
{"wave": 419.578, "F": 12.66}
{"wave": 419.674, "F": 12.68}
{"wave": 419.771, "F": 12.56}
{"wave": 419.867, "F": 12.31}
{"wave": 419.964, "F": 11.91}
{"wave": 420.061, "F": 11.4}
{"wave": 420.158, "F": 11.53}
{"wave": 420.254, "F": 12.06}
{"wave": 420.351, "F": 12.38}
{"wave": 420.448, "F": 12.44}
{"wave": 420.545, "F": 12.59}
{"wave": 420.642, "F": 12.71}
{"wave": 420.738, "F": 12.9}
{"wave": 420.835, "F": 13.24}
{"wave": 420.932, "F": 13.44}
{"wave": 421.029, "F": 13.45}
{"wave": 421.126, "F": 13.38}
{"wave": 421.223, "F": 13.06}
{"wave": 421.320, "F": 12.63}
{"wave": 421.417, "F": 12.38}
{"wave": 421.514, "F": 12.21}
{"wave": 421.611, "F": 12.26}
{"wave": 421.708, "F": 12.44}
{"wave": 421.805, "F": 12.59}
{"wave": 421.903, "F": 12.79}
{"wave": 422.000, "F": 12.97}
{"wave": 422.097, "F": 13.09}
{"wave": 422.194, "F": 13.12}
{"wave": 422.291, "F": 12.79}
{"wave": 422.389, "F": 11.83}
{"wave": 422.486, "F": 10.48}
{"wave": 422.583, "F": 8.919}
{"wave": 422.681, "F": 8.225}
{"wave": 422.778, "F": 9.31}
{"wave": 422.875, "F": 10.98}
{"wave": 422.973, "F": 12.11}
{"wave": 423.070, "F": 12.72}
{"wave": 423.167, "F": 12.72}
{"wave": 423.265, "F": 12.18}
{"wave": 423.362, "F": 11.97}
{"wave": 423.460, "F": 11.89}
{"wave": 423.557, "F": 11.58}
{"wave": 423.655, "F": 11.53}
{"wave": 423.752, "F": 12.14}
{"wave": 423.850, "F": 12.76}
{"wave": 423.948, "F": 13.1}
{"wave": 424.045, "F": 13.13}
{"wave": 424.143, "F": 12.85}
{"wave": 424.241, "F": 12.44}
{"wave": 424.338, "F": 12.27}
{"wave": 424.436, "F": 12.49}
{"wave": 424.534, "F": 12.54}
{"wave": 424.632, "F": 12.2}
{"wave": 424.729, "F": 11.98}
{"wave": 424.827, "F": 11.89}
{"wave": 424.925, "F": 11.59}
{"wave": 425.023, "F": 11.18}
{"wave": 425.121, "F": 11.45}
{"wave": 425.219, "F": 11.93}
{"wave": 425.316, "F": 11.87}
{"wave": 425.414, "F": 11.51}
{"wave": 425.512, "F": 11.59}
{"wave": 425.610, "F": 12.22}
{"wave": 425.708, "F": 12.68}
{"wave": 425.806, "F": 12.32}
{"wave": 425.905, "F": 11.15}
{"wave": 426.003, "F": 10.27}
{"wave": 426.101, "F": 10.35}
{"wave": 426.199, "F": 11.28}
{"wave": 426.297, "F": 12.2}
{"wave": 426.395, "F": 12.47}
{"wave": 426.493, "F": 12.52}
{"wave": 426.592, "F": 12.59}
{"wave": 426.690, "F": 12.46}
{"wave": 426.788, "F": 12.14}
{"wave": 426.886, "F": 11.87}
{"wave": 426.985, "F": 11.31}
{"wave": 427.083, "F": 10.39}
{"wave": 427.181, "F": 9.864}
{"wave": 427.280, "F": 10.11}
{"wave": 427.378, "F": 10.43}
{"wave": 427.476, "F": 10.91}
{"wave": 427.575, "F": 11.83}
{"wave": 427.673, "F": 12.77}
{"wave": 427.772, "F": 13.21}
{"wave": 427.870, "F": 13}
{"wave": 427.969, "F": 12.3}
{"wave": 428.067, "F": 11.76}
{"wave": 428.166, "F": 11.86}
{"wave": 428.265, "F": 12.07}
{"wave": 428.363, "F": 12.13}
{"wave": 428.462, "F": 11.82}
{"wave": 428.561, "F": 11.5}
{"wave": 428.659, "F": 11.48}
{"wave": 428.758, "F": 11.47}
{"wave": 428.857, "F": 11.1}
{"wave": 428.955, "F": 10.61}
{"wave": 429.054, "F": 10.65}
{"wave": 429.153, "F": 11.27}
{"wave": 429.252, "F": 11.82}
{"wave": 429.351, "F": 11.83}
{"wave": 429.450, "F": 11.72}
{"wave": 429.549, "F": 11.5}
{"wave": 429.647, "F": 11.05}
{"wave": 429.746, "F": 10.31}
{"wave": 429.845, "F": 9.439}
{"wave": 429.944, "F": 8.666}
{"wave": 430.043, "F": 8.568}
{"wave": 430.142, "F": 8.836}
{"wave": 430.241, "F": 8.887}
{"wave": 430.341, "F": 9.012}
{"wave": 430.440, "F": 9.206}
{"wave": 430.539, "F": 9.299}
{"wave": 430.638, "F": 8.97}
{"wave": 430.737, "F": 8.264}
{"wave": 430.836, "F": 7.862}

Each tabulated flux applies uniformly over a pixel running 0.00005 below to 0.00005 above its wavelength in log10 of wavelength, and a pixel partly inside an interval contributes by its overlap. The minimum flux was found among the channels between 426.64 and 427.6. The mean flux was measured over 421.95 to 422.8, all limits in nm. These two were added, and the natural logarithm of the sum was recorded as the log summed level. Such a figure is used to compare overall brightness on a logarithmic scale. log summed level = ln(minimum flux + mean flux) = 3.05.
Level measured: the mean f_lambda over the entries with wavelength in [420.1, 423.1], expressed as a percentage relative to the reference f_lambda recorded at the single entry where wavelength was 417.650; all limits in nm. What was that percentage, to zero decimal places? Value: 95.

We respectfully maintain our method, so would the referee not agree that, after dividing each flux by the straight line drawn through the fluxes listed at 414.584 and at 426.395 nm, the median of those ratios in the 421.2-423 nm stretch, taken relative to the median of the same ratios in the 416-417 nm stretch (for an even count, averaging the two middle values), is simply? 0.97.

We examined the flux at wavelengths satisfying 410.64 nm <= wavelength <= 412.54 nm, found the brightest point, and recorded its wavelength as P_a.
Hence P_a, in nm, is 411.540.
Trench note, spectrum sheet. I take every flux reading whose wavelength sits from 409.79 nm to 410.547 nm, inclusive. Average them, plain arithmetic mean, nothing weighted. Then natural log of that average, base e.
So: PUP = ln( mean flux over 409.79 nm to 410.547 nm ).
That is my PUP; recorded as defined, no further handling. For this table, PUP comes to 2.36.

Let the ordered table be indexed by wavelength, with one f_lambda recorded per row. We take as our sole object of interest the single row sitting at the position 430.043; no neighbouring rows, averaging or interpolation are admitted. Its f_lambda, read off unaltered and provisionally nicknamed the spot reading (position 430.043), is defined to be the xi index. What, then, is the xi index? 8.568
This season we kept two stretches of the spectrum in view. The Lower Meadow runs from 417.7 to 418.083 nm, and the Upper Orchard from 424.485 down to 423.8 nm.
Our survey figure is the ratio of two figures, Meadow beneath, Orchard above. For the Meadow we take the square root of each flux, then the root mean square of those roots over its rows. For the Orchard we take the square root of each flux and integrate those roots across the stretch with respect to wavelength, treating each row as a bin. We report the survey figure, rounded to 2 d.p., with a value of 0.68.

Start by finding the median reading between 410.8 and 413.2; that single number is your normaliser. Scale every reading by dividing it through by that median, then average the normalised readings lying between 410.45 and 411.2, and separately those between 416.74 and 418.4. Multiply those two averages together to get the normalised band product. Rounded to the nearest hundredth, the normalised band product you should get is 0.92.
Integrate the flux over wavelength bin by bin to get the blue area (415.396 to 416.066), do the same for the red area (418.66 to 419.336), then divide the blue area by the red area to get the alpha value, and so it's 1.02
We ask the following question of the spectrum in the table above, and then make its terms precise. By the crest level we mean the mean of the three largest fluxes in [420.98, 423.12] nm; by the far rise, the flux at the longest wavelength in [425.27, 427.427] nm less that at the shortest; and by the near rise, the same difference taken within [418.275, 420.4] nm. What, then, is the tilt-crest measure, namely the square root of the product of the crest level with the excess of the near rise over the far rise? 5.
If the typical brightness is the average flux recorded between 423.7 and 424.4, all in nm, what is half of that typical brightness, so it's 6.33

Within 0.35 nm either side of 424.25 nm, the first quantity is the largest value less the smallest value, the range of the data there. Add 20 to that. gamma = 20.9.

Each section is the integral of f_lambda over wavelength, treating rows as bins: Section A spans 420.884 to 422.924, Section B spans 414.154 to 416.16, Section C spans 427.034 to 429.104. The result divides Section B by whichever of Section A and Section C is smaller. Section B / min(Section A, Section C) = 1.08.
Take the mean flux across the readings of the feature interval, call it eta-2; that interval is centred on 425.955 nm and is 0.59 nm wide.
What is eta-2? 11.3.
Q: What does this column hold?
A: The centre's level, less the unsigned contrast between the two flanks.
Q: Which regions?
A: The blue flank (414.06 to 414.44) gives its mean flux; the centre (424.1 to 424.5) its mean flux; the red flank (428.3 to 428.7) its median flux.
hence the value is 12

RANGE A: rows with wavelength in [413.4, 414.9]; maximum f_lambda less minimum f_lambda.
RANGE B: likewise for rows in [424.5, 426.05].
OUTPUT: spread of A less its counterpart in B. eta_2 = -0.5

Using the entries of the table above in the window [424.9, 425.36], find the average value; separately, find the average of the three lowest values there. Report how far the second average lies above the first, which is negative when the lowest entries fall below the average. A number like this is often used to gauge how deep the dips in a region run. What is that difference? -0.2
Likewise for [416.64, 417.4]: -0.7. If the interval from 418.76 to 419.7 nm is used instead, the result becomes -0.4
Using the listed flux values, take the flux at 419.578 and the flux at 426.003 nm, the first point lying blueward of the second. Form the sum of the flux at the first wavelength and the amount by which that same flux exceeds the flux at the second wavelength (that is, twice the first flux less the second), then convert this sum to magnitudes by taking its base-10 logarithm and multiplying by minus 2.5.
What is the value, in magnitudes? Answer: -2.94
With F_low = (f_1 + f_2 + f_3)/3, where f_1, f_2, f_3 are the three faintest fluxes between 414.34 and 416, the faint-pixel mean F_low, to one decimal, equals 11.9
